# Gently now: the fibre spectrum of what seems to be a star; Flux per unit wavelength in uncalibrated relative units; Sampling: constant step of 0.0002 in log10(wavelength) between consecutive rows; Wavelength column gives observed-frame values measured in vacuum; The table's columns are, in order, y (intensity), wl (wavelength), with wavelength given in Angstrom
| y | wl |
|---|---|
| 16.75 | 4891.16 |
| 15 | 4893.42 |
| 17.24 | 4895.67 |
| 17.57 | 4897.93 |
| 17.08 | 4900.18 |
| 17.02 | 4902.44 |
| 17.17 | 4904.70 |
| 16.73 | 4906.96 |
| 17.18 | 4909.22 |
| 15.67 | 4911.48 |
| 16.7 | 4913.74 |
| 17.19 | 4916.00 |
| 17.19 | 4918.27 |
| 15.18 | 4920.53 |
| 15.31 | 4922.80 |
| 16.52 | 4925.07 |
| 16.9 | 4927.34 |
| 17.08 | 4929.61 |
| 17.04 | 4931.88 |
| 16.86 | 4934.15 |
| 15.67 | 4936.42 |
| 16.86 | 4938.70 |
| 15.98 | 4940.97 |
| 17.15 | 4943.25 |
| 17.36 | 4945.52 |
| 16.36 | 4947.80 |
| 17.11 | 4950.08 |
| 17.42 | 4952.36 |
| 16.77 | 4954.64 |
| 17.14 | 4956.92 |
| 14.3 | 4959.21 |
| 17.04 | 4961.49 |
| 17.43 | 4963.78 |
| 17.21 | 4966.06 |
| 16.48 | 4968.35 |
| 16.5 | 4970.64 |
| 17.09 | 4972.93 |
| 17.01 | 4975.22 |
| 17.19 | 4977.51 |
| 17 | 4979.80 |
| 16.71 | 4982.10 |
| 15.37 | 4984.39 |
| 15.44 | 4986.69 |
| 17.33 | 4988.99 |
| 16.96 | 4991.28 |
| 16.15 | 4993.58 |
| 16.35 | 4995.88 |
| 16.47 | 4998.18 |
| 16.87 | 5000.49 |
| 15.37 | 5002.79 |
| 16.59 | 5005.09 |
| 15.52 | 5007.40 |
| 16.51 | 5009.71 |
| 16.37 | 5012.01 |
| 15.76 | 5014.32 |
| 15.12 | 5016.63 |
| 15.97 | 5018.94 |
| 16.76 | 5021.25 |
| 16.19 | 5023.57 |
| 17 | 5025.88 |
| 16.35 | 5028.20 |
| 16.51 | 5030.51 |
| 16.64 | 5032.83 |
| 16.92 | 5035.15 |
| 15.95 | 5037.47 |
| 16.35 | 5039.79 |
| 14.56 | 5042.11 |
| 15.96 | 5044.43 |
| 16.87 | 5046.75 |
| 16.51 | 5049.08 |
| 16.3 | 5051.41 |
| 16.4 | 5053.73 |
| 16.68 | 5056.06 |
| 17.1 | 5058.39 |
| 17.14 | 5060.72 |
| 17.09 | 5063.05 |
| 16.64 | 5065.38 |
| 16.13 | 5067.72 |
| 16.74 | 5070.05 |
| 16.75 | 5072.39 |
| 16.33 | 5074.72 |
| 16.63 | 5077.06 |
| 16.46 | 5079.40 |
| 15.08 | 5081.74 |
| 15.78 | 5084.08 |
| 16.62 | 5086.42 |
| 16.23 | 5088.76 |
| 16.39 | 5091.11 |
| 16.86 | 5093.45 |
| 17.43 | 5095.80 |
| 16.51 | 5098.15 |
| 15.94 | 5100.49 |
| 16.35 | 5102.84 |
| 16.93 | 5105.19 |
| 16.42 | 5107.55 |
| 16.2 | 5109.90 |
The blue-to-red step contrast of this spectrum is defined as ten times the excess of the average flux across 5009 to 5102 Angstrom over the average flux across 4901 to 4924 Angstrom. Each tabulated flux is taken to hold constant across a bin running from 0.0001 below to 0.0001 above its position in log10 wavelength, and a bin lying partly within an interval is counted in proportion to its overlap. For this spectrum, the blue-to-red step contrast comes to -1.5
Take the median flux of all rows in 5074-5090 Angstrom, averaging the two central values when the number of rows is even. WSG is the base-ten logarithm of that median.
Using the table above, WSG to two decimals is 1.21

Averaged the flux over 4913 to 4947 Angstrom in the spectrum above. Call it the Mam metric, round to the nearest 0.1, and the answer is 16.6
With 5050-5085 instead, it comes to 16.5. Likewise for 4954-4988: 16.6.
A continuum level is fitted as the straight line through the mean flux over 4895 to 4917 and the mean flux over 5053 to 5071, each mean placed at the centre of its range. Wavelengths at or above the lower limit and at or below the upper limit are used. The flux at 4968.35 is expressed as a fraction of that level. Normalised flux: 0.98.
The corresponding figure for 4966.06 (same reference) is 1.02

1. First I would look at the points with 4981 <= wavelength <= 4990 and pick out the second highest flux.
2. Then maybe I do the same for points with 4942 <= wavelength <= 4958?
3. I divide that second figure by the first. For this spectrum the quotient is 1.04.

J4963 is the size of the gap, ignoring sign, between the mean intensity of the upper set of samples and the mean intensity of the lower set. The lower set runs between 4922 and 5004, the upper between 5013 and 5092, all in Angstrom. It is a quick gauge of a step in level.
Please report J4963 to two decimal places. 0.26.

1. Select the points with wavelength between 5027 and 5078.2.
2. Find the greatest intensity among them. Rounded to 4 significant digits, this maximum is 17.14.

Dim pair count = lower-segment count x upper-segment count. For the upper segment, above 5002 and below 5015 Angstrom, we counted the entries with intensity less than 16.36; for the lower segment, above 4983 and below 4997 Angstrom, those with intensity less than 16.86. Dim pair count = 12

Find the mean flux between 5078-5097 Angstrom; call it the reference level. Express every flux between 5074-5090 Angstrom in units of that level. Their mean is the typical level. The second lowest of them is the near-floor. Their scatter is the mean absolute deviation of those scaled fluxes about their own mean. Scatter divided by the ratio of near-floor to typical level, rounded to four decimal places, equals 0.0262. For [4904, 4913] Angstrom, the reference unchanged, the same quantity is 0.0310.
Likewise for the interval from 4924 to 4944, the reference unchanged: 0.0262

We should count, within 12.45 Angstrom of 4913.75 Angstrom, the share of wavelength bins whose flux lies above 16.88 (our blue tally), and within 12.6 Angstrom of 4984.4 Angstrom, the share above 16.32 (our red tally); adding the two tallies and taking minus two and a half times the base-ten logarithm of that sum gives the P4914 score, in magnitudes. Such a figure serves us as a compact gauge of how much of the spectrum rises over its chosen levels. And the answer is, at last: -0.18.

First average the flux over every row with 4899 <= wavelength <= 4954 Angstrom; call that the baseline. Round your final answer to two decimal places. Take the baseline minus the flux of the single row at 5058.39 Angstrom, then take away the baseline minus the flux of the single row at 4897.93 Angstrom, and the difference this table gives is 0.47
